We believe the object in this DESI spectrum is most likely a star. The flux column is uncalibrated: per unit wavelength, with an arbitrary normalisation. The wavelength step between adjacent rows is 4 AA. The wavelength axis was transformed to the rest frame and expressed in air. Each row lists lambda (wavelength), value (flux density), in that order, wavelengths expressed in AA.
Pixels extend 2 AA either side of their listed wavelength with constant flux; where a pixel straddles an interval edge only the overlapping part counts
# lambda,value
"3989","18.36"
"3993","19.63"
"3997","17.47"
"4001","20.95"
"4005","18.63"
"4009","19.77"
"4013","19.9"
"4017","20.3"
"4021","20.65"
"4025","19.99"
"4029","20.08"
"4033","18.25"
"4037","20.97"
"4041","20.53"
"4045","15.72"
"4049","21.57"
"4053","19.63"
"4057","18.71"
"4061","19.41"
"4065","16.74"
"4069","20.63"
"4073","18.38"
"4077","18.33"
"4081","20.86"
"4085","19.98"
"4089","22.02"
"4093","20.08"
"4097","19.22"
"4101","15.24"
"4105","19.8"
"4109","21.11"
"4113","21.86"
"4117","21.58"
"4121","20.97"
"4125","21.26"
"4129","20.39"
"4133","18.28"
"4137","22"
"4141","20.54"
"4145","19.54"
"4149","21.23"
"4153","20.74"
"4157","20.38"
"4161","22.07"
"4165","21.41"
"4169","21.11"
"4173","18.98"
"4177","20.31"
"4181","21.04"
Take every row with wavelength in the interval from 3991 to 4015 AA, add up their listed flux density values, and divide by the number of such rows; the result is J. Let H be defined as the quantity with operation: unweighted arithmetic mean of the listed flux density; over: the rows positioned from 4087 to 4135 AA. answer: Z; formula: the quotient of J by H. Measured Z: 0.96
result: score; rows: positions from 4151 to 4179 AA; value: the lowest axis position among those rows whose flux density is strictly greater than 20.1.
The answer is 4153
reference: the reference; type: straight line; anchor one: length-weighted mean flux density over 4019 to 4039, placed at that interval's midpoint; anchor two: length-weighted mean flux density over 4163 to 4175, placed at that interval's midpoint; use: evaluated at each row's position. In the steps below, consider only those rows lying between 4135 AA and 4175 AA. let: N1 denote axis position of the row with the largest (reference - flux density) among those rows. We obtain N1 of 4173 AA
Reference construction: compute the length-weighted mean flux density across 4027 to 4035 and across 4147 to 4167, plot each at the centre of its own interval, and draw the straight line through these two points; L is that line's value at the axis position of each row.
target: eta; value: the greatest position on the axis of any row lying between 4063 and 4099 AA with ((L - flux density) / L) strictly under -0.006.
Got 4089 AA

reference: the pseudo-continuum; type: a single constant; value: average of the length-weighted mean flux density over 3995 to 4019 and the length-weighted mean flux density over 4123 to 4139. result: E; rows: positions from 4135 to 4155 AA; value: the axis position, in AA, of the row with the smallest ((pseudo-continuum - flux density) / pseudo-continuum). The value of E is 4137 AA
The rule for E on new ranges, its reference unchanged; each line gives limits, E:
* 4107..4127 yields 4113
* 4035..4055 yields 4049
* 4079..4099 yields 4089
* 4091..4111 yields 4109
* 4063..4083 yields 4081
